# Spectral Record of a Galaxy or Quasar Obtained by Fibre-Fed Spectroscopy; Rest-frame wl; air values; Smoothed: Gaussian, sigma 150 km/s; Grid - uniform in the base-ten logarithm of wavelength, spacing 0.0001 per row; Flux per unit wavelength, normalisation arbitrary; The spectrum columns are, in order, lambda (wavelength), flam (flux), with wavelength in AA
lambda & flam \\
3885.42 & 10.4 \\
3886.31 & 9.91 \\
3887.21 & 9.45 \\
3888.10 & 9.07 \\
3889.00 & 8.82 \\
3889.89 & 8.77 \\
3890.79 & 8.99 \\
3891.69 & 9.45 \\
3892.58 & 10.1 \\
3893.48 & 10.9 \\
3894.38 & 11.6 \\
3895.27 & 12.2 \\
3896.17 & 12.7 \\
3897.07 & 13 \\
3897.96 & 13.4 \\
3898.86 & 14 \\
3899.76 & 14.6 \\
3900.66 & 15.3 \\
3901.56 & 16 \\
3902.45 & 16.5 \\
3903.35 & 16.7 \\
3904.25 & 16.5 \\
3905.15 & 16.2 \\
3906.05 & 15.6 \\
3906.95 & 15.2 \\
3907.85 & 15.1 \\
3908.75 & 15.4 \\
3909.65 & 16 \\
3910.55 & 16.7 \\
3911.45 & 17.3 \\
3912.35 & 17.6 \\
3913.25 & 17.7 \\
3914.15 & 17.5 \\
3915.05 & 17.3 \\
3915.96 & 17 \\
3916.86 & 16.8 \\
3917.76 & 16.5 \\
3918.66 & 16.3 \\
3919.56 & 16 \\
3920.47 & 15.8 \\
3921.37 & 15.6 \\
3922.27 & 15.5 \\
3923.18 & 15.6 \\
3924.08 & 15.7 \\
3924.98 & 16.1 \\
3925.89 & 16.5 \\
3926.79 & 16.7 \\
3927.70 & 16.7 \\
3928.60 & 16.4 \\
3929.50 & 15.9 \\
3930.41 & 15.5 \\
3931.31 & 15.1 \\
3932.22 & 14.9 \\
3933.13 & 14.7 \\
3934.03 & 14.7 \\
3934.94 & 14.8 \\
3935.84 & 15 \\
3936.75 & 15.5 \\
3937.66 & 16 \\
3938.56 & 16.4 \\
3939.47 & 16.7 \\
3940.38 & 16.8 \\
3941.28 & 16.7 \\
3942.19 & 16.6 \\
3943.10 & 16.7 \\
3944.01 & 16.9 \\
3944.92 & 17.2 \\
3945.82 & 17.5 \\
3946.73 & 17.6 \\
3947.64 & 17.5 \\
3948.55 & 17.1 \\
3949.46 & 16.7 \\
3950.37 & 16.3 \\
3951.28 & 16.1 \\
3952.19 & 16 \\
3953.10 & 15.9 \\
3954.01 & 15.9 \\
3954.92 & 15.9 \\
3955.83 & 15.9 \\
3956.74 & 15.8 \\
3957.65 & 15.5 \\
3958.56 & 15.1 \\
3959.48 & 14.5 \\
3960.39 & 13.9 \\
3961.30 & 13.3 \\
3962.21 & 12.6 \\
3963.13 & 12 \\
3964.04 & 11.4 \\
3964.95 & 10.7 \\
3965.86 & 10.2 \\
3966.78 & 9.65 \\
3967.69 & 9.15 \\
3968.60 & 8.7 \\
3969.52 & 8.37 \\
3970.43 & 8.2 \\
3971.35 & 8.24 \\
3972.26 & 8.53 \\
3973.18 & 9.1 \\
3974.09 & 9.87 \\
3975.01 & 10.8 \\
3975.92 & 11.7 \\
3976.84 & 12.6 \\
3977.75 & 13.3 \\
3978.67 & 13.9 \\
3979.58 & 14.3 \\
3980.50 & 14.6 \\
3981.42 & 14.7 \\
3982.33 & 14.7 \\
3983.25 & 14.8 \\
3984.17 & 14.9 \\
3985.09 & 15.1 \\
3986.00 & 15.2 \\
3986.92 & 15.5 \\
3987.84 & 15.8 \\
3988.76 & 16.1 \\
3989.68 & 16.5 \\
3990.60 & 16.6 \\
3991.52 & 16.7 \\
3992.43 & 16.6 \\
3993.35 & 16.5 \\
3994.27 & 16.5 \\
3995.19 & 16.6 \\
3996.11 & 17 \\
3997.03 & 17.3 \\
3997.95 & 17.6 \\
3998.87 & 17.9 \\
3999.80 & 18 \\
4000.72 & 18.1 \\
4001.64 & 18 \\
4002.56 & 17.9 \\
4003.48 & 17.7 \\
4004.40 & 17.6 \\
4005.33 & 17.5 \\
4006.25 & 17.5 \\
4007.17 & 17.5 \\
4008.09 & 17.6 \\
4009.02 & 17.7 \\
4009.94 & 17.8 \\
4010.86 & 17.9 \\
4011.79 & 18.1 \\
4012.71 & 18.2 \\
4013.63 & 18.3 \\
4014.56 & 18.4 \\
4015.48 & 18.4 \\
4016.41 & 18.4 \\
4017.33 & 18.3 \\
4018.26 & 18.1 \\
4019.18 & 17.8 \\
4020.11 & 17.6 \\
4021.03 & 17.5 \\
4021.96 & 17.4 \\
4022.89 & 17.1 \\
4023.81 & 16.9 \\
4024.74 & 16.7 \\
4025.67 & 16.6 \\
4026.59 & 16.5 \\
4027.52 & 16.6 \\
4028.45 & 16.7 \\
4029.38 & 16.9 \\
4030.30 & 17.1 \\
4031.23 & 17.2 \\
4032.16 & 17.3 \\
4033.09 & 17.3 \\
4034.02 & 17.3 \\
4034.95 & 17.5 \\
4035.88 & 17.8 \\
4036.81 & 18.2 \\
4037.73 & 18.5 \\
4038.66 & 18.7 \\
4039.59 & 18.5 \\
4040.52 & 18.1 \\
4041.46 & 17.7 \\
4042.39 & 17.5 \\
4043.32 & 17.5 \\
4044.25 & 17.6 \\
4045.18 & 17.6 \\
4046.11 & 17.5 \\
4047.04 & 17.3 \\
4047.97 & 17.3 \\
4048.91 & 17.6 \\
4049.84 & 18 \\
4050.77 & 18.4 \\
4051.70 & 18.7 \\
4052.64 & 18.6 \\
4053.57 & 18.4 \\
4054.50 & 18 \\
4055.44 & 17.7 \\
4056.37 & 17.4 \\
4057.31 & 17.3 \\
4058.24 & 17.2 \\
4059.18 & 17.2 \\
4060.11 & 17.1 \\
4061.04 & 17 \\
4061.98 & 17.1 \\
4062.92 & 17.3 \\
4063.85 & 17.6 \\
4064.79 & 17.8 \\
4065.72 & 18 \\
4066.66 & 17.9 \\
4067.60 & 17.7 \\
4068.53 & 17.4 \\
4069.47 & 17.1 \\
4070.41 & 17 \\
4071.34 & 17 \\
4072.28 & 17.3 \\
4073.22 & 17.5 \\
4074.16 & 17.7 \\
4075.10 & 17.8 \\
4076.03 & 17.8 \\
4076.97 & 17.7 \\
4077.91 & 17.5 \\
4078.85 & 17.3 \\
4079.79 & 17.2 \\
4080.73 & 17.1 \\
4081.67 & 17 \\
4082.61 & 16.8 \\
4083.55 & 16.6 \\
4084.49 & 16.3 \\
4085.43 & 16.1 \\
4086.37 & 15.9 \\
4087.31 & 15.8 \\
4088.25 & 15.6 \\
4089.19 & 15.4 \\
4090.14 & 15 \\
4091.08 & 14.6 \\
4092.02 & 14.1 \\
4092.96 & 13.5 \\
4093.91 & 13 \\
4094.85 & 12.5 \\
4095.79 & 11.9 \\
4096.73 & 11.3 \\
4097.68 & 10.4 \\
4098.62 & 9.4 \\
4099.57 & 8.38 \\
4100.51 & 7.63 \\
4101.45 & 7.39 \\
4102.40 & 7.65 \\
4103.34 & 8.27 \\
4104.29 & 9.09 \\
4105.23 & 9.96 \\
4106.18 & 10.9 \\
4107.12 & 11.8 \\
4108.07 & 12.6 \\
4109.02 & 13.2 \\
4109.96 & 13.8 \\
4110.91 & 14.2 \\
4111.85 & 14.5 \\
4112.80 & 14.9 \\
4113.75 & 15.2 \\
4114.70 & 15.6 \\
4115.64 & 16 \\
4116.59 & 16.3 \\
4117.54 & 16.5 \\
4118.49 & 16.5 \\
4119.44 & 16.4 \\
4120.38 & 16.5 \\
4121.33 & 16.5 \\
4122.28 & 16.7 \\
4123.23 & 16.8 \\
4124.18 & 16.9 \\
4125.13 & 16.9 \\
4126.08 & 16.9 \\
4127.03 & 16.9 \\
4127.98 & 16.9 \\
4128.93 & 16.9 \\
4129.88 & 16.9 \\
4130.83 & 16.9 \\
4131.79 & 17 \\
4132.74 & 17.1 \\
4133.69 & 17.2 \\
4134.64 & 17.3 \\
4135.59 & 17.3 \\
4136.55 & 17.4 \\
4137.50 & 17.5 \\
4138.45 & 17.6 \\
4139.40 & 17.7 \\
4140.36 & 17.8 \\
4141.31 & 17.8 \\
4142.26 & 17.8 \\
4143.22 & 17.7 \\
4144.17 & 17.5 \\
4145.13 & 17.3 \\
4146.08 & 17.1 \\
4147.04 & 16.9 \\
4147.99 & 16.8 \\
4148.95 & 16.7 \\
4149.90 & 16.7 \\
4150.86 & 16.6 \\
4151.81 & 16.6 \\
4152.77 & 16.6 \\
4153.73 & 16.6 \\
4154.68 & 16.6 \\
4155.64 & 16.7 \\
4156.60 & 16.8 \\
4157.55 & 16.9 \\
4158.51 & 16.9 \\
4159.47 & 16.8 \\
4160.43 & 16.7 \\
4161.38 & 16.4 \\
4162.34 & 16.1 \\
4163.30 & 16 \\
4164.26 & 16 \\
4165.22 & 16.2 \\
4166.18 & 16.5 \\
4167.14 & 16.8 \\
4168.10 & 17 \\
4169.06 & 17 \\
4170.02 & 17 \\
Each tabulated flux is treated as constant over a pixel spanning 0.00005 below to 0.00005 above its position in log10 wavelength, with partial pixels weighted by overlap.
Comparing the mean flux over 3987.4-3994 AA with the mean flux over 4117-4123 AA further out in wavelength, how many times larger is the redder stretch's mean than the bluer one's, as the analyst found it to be 1.01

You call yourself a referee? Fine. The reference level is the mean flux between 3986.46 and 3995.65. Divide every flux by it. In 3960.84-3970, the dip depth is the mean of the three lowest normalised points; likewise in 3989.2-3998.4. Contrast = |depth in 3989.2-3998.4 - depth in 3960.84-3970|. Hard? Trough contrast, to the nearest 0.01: 0.47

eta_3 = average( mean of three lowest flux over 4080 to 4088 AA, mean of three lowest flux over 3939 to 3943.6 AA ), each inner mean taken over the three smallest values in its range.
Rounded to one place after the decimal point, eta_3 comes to 16.3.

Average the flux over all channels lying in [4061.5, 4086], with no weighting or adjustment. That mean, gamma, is 17.3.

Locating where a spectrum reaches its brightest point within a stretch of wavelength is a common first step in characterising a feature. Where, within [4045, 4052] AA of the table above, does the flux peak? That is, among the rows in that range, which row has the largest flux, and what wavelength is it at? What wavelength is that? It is 4051.70 AA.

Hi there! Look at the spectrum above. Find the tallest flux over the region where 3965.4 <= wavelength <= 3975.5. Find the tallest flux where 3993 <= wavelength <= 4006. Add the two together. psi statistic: 28.9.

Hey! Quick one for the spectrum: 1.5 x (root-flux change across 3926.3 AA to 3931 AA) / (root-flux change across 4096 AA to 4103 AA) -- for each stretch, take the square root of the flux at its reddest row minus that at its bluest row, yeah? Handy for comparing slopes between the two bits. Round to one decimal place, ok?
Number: 0.4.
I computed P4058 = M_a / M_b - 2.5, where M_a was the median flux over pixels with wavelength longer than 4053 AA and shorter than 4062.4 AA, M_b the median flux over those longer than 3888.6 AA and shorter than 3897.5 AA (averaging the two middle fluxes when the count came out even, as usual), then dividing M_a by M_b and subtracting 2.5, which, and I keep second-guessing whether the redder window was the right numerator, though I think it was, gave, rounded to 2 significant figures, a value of -0.86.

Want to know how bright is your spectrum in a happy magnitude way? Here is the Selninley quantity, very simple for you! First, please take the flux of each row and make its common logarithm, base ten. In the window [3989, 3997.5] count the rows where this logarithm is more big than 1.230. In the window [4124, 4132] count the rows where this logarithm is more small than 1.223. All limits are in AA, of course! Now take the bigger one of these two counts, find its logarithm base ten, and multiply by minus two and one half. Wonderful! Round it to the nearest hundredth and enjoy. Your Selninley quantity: -0.75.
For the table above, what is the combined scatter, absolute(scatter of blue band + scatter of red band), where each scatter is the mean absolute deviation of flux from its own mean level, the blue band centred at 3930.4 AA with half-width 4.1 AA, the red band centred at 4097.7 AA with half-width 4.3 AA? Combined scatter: 2.5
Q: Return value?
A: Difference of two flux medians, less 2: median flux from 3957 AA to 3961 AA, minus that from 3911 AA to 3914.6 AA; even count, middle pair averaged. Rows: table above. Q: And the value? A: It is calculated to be -5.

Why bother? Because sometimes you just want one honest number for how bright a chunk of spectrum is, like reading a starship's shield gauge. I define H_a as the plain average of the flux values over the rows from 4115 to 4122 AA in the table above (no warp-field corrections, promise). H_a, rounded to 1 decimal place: 16.4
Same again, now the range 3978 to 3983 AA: 14.4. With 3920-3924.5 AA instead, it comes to 15.6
